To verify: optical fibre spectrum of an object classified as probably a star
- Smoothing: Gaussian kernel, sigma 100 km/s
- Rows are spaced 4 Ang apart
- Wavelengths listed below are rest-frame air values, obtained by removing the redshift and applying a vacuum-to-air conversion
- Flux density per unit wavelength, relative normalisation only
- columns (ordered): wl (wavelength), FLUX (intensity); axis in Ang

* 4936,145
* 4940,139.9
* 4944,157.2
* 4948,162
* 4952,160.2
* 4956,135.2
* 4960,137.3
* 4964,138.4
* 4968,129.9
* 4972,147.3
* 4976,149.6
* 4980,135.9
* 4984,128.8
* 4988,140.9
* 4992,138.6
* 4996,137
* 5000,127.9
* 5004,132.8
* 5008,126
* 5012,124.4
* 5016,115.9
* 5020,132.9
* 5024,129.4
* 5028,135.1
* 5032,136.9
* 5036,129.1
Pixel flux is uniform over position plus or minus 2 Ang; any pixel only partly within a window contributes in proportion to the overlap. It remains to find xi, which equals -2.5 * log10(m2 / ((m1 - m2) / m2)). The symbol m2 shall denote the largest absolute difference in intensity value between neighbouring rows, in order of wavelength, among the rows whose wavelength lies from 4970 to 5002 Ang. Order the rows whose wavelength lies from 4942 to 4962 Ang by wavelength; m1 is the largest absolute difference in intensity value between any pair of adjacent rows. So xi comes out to -3.1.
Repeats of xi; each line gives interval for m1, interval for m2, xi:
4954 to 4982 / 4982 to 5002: -3.6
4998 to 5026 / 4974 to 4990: -4.4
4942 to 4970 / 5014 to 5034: -3.9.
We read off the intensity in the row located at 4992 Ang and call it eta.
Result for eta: 138.6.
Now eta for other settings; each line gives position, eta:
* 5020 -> 132.9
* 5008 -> 126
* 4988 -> 140.9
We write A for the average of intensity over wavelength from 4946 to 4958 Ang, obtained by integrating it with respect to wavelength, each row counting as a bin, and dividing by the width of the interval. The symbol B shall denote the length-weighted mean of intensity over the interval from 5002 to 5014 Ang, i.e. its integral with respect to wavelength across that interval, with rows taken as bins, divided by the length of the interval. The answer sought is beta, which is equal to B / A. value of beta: 0.84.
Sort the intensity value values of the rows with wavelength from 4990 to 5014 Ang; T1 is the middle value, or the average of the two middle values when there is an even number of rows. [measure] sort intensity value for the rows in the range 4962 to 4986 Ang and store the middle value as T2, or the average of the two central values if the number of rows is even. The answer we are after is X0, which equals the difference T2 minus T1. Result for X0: 7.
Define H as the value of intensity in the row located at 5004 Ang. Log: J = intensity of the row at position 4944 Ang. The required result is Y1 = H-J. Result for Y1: -24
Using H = 132.8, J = 157.2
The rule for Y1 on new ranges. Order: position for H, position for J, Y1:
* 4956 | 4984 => 6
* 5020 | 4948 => -29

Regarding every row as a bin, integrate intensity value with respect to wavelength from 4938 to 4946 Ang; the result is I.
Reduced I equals 1188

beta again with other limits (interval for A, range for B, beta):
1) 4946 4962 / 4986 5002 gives 0.92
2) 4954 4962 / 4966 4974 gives 1.02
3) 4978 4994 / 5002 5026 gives 0.93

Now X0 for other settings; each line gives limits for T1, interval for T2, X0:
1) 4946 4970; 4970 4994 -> 2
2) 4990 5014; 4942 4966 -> 17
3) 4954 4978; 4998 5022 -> -11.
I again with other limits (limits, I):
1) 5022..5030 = 1058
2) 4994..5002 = 1060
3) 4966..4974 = 1109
